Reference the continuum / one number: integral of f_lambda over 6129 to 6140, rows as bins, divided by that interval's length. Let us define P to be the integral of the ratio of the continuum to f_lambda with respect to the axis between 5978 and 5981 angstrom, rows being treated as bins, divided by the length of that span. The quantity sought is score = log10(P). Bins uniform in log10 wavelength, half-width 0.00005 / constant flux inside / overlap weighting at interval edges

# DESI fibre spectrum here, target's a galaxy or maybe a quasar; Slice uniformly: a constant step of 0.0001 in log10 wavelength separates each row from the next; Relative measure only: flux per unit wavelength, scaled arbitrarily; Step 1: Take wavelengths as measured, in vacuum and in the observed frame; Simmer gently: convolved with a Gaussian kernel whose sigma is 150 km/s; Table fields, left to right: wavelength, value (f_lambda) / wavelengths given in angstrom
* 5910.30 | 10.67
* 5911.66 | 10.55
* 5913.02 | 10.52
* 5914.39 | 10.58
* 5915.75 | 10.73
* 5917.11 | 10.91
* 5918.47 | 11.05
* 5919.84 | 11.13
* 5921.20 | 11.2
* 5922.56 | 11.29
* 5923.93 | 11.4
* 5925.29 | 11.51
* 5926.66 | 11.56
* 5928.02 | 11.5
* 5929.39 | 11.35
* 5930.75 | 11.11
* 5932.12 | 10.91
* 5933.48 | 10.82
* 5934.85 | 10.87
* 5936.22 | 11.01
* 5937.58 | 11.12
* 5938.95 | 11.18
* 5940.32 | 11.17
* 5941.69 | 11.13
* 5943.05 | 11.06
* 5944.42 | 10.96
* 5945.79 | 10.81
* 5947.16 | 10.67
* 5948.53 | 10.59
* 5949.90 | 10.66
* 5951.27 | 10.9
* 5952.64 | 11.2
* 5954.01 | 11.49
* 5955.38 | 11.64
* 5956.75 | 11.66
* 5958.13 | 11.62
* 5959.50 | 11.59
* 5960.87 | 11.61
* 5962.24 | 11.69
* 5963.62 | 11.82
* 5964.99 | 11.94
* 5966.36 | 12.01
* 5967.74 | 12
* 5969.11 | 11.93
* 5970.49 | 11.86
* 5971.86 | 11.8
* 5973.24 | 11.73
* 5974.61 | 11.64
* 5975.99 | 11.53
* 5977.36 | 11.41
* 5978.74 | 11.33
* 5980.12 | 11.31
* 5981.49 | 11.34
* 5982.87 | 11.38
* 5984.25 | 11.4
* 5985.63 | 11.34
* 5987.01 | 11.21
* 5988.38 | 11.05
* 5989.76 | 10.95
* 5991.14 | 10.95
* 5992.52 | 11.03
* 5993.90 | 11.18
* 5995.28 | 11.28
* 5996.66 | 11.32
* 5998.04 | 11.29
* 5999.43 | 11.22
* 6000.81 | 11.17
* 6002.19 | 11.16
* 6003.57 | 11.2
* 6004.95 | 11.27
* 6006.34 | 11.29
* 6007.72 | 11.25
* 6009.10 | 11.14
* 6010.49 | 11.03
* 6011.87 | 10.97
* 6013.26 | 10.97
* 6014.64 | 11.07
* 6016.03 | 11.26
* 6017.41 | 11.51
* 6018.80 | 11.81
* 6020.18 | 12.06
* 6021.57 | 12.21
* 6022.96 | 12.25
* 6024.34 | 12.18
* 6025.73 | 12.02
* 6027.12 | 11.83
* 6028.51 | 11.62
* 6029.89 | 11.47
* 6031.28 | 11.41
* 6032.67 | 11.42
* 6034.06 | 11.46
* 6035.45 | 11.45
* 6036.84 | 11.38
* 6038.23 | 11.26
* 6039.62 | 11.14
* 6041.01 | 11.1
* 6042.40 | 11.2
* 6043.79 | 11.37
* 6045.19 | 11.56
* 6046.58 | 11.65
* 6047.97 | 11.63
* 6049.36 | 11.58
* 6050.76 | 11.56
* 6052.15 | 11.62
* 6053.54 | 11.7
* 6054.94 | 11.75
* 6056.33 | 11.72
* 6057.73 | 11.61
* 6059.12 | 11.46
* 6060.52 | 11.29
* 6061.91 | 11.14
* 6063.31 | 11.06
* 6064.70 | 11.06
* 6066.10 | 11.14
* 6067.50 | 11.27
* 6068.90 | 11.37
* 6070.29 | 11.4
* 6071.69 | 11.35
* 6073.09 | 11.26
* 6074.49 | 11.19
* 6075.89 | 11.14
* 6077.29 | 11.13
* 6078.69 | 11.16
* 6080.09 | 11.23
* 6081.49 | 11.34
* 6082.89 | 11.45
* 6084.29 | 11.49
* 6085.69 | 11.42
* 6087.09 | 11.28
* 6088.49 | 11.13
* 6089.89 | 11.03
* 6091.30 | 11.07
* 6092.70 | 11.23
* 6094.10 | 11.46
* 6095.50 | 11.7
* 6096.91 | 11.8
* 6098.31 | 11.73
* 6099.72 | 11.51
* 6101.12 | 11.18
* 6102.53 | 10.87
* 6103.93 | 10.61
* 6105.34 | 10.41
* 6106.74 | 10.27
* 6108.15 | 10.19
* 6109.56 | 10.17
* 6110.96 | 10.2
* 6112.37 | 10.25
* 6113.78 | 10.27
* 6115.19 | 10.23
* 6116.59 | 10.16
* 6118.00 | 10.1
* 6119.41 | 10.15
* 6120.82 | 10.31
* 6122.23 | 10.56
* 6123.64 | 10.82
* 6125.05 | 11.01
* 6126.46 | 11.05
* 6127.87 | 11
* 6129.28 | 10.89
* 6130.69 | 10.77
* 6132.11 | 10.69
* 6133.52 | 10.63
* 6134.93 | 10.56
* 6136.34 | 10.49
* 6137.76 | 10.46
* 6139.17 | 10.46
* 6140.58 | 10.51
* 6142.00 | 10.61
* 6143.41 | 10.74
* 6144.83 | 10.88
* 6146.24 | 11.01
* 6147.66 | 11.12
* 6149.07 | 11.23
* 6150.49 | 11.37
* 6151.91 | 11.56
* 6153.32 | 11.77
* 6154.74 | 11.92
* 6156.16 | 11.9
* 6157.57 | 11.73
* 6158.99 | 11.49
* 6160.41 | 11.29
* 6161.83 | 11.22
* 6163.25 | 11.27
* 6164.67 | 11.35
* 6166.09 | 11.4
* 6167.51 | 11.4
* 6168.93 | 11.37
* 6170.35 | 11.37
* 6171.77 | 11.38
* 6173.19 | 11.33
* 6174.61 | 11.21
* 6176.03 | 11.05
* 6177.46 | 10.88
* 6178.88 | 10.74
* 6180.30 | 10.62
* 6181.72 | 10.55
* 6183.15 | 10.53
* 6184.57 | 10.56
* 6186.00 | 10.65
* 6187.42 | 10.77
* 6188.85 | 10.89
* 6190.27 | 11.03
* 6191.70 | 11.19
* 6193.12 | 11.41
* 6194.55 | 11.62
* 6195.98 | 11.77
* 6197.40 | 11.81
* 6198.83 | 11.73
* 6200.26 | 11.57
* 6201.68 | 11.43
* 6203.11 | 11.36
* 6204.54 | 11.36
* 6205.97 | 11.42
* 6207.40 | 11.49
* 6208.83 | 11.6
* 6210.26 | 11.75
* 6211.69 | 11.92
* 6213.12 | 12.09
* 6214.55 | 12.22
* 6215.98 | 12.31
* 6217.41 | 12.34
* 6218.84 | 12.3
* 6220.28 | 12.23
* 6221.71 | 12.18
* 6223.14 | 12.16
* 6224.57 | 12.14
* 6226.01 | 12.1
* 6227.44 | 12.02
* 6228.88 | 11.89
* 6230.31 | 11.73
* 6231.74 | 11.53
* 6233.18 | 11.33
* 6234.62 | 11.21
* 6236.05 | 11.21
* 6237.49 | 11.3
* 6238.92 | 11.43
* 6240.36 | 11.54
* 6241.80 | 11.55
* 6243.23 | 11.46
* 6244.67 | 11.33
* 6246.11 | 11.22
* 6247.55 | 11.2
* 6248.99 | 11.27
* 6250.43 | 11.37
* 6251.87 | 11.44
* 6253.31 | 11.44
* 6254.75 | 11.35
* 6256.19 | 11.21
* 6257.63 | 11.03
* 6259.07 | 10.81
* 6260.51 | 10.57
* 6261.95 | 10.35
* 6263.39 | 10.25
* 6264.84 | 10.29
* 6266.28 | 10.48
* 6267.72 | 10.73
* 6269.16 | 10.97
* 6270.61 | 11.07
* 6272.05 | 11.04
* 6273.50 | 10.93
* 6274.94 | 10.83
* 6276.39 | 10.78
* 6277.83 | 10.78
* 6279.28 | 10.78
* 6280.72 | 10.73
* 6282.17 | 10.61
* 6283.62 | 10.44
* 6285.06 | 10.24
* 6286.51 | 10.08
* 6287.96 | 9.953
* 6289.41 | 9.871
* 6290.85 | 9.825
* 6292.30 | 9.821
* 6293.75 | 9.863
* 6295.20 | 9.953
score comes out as -0.028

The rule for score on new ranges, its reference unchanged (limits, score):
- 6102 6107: 0.003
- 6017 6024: -0.053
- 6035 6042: -0.026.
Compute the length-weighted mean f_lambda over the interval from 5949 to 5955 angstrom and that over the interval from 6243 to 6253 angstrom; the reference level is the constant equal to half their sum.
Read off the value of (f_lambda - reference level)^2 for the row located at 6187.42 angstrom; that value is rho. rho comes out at 0.18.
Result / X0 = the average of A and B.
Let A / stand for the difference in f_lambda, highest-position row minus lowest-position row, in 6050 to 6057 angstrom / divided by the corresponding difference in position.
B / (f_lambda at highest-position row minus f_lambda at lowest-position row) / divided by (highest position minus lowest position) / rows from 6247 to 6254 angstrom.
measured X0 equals 0.04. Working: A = 0.029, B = 0.042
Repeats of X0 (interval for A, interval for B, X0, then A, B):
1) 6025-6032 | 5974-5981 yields -0.08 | -0.110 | -0.060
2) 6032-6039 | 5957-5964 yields 0.00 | -0.029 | 0.036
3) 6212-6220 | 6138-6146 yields 0.06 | 0.037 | 0.074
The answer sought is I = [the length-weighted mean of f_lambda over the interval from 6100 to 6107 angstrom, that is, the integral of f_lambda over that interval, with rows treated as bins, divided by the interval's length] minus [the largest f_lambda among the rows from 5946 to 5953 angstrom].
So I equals -0.4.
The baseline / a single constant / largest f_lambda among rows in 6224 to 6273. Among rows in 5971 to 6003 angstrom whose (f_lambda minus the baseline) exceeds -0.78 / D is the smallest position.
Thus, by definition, 5971.86 angstrom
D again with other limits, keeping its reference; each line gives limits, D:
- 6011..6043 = 6017.41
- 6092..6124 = 6094.10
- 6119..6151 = 6150.49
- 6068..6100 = 6068.90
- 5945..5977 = 5954.01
